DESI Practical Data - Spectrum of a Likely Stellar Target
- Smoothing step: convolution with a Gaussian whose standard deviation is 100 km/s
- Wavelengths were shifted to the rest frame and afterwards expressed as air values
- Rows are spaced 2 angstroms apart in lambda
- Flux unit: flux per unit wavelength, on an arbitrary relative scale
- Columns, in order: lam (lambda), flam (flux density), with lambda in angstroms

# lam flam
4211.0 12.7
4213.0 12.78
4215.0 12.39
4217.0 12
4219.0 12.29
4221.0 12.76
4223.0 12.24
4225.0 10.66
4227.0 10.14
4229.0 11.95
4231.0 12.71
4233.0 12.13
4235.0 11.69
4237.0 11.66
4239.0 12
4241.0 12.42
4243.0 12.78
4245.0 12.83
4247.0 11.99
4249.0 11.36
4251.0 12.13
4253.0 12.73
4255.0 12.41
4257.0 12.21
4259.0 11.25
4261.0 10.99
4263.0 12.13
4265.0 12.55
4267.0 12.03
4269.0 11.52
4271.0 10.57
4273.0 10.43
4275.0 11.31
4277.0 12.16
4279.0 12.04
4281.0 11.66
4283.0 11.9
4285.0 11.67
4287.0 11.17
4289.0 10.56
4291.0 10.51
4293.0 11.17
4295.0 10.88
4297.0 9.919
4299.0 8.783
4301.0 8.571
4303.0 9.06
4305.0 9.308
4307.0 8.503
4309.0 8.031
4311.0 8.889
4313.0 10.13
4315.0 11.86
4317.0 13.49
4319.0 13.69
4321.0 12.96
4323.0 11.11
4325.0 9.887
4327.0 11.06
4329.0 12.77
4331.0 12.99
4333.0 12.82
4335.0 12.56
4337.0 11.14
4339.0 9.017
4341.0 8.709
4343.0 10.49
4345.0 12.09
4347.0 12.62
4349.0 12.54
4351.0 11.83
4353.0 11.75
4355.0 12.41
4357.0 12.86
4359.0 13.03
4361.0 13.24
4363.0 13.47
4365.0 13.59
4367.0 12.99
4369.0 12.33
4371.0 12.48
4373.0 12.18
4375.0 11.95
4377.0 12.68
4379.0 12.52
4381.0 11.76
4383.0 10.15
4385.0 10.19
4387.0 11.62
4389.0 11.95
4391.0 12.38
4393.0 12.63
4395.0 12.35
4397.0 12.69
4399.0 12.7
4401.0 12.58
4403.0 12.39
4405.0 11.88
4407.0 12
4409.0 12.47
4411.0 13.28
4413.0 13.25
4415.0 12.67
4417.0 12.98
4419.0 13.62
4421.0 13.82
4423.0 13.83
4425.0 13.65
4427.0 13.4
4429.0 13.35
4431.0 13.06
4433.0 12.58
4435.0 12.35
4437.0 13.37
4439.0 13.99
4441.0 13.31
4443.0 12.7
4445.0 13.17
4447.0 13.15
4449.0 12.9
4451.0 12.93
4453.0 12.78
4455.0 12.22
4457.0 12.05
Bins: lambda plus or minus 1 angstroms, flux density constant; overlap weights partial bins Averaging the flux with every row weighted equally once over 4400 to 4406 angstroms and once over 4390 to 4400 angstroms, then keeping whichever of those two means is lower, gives 12.3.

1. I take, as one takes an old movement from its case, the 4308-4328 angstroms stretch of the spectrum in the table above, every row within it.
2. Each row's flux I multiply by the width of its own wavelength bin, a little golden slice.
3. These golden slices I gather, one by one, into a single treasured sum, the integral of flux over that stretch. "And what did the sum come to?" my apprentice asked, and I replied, 222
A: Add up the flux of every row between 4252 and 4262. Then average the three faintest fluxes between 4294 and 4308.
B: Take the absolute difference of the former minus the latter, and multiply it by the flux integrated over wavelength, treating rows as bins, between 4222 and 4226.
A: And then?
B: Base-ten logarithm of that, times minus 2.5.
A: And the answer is -8.4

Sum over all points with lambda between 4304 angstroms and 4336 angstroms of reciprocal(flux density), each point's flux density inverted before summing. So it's 1.46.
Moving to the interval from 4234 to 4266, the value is 1.33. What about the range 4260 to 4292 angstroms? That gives 1.40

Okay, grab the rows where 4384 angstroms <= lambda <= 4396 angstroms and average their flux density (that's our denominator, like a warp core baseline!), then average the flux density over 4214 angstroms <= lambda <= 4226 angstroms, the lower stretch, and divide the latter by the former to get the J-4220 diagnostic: 1.02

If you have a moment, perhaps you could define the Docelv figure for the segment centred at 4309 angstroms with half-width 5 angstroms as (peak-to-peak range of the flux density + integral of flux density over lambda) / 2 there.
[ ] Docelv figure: 46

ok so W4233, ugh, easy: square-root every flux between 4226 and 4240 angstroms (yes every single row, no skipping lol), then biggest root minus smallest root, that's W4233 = 0.38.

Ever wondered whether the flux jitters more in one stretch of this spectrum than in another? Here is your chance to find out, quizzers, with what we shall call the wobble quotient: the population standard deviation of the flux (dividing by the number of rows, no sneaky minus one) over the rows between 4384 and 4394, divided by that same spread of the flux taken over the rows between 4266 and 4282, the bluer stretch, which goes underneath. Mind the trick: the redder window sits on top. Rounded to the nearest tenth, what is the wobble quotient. 1.4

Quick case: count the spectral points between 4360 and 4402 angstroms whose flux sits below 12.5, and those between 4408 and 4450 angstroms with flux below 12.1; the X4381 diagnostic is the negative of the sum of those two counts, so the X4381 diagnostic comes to -11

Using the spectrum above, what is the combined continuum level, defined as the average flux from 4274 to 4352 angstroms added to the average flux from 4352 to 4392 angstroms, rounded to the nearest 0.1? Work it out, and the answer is 23.3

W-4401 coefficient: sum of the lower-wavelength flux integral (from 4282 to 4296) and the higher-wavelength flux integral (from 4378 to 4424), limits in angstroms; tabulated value 727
